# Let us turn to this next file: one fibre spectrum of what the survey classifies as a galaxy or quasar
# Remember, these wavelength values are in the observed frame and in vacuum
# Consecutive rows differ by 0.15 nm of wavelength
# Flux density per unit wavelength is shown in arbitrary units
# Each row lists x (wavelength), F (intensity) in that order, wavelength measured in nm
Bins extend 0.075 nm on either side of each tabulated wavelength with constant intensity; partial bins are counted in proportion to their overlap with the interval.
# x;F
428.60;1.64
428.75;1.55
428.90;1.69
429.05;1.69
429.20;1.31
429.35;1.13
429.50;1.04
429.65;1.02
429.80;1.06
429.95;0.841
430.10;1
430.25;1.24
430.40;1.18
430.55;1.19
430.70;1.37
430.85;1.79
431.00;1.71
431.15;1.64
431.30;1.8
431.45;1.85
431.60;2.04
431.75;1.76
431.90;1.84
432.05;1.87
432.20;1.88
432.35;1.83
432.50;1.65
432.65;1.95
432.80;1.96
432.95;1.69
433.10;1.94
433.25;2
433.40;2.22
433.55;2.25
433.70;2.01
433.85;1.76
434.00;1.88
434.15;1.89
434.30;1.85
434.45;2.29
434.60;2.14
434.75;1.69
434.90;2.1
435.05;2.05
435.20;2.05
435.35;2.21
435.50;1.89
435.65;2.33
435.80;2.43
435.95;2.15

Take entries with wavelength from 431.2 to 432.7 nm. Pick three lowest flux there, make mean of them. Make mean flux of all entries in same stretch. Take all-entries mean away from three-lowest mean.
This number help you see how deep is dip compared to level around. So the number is -0.11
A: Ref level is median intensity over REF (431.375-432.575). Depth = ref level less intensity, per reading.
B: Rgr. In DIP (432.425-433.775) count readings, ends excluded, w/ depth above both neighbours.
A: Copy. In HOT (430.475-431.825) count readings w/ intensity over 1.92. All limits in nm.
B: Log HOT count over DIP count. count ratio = 1.0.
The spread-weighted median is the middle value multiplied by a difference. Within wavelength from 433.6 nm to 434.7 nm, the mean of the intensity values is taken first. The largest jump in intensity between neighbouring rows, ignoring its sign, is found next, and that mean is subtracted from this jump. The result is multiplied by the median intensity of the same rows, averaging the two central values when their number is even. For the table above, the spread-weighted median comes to -2.9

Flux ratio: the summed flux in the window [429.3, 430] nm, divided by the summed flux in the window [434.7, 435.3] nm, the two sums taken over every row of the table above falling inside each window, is 0.65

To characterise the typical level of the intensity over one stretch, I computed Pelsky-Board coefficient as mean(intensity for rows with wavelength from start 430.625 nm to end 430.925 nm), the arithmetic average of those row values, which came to 1.58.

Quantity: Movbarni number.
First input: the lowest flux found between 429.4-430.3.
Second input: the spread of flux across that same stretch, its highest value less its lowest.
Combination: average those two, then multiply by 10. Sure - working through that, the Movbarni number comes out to 6.2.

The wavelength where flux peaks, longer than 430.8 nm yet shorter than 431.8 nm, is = 431.60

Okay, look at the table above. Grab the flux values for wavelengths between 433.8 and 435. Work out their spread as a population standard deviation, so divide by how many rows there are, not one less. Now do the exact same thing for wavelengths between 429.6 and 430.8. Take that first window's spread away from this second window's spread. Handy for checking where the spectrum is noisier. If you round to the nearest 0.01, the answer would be -0.04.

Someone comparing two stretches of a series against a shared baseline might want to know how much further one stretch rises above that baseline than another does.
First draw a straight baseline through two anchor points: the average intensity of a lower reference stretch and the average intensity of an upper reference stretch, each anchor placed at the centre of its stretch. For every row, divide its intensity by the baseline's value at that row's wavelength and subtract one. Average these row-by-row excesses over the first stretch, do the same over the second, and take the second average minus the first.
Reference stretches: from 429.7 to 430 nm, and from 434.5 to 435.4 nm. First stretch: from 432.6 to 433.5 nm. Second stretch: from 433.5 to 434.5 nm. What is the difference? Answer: -0.12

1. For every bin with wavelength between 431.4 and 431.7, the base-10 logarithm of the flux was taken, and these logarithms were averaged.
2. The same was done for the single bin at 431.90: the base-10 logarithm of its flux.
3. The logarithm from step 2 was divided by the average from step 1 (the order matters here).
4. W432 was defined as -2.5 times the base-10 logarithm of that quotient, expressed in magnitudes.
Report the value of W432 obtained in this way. 0.09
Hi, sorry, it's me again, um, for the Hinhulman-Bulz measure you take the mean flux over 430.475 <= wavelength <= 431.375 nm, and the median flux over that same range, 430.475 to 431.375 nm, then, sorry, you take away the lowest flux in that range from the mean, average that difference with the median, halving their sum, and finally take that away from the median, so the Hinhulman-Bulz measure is 0.64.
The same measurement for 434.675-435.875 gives 0.84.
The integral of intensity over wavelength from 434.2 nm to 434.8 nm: 1.20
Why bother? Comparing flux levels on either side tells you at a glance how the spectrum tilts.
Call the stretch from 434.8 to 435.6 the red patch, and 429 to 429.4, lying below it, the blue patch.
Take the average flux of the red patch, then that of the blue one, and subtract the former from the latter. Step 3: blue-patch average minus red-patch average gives -0.7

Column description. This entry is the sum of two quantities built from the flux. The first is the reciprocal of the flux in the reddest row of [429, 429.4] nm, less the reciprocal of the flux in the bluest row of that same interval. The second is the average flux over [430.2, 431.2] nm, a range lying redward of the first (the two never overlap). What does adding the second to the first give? 1.74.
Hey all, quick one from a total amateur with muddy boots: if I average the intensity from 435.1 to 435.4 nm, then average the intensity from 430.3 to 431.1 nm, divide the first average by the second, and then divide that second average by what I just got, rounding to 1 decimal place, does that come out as 1.0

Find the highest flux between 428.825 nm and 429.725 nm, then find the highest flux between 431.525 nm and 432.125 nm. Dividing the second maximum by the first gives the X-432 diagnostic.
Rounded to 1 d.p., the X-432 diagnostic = 1.2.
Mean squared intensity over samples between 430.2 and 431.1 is 2.1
